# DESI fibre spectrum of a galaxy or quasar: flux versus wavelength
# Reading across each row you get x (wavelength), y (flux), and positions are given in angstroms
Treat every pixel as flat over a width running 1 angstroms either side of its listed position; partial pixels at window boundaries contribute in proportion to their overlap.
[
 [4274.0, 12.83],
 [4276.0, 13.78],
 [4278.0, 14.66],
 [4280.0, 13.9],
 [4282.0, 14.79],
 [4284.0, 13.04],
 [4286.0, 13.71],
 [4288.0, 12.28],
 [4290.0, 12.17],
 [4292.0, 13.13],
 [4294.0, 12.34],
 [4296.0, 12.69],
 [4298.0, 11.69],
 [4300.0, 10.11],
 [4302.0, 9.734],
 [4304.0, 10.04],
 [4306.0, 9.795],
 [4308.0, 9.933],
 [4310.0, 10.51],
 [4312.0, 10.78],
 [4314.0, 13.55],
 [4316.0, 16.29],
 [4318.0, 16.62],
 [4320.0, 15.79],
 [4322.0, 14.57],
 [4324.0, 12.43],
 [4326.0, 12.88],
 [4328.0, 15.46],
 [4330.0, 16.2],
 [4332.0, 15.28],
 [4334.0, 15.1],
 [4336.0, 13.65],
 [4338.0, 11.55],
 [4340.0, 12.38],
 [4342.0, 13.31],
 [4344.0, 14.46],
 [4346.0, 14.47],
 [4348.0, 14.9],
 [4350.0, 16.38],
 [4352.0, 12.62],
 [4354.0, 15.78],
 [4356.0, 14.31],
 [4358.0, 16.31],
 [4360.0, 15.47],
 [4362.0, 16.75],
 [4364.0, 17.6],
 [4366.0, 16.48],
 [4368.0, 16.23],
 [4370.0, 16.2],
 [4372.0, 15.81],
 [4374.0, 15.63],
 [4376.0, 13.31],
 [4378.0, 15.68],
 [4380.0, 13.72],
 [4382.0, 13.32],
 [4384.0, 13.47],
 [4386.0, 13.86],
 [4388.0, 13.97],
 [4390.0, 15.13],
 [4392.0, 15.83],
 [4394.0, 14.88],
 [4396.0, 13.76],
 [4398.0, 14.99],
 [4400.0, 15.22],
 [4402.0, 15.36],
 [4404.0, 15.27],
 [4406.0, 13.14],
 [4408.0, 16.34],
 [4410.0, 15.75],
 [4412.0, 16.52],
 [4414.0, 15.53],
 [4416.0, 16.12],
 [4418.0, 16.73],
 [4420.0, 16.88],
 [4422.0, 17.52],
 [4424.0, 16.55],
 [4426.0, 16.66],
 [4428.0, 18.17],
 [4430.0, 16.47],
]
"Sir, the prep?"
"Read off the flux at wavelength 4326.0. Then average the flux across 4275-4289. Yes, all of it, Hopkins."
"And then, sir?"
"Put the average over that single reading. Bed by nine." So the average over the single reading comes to 1.07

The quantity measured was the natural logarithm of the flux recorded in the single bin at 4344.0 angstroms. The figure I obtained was 2.67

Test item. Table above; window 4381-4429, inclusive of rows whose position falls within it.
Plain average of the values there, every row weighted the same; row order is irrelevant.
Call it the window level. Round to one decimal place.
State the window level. 15.5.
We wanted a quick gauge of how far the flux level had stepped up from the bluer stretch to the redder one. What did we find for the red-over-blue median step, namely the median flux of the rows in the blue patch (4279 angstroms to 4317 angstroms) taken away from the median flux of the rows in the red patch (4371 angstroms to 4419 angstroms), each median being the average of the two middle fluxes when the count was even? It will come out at 3.0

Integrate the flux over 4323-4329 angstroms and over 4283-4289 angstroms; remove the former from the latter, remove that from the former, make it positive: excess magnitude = 85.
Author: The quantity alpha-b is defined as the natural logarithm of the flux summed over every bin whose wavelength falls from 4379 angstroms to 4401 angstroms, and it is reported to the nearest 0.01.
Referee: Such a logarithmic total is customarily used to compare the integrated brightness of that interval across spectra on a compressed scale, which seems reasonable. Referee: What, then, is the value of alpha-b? 5.06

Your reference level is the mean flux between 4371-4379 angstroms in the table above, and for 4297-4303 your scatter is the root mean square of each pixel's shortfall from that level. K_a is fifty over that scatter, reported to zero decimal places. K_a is 11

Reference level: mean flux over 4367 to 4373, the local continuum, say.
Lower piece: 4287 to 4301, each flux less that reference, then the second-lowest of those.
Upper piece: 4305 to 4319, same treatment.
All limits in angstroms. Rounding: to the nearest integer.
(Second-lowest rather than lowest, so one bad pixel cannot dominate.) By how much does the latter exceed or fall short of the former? -2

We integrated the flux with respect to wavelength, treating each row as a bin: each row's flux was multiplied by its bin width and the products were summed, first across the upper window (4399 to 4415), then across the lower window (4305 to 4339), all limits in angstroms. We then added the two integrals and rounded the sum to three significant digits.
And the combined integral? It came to 707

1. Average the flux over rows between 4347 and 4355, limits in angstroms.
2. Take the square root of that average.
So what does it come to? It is 3.86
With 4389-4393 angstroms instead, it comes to 3.93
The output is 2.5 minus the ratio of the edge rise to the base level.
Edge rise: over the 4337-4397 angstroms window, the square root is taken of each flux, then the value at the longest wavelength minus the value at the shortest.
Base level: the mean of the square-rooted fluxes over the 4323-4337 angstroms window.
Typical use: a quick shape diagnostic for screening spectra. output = 2.42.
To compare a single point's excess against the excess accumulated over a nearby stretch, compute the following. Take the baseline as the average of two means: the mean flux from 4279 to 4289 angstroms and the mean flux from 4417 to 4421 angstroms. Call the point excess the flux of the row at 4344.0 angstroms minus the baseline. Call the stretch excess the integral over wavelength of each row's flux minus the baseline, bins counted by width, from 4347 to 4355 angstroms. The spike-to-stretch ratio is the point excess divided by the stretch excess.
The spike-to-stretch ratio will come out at 0.35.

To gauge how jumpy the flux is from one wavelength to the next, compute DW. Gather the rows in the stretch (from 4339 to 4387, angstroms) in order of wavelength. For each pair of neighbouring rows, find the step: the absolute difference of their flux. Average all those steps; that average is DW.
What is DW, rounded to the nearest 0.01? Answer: 1.17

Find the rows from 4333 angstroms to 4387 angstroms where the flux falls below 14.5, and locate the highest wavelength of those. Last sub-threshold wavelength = 4386.0 angstroms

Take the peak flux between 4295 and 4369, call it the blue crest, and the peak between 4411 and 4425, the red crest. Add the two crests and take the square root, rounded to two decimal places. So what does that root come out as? 5.93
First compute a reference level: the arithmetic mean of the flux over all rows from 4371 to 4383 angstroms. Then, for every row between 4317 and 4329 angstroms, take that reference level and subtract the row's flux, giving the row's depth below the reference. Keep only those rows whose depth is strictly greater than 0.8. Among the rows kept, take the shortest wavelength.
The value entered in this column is 4324.0 angstroms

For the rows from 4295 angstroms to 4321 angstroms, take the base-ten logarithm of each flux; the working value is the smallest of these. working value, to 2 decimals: 0.99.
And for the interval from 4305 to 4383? 0.99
